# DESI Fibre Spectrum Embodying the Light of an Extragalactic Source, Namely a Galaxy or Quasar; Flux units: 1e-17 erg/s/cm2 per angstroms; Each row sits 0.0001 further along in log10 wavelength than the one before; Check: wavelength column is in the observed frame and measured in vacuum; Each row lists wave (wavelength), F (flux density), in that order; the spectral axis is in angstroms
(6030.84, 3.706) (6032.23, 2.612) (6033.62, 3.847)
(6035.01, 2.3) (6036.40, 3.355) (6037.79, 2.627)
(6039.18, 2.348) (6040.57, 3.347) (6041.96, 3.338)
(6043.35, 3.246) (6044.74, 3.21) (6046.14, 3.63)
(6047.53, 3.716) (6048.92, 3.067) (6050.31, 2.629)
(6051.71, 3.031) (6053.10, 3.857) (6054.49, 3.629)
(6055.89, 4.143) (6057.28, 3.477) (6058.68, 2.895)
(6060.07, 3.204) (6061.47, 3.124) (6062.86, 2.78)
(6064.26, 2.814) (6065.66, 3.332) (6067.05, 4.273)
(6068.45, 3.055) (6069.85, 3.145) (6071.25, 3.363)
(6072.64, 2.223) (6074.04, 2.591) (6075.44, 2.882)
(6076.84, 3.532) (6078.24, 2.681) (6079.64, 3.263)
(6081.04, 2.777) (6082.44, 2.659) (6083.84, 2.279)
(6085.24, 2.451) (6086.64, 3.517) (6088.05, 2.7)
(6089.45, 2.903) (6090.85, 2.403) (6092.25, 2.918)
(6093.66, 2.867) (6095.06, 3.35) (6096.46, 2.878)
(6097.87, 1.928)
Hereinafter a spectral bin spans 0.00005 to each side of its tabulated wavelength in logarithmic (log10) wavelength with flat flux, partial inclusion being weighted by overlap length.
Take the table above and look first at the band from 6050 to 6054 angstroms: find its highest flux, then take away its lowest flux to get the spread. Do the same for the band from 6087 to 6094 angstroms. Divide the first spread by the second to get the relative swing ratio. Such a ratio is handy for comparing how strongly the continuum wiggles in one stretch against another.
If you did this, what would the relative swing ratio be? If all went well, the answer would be 2.4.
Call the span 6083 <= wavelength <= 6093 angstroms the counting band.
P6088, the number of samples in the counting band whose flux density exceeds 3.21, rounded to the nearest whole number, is 1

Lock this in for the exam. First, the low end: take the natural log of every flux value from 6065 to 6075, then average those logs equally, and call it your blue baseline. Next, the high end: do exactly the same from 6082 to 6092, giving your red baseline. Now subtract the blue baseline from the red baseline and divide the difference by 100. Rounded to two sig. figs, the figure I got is -0.0014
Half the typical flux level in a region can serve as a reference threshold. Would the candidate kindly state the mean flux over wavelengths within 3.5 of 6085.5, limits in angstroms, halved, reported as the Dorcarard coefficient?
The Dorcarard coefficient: 1.36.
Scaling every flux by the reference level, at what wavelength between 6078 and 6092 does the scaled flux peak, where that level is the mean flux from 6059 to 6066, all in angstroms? 6086.64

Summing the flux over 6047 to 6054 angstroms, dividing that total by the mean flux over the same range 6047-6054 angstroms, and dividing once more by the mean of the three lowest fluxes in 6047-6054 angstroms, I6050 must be 1.72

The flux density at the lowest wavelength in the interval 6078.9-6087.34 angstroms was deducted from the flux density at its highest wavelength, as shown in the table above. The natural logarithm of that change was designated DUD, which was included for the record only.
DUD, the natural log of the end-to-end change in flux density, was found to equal -1.37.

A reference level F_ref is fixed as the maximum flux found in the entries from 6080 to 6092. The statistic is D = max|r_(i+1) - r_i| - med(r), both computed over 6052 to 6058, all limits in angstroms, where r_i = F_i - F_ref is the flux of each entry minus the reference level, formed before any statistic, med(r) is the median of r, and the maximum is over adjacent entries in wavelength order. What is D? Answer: 0.44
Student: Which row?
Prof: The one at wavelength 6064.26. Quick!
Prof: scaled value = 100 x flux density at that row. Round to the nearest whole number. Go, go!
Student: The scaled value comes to 281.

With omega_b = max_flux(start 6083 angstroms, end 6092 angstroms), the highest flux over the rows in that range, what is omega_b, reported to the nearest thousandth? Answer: 3.517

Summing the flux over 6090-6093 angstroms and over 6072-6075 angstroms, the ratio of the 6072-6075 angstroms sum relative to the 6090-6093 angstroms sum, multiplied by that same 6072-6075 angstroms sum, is 4.4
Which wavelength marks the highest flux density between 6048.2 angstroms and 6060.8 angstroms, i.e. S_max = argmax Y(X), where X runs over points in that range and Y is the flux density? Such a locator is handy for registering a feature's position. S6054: 6055.89 angstroms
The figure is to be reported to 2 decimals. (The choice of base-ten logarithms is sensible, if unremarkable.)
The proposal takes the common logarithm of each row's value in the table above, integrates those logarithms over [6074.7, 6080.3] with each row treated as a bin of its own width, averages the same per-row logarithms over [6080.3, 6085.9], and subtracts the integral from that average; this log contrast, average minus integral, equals -2.32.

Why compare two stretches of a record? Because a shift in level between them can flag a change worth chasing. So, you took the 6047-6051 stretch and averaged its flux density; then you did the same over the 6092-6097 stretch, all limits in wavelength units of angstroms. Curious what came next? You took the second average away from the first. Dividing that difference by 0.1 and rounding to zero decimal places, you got 1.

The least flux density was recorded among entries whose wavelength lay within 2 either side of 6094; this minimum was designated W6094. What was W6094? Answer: 2.867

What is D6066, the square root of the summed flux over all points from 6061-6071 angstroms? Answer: 4.7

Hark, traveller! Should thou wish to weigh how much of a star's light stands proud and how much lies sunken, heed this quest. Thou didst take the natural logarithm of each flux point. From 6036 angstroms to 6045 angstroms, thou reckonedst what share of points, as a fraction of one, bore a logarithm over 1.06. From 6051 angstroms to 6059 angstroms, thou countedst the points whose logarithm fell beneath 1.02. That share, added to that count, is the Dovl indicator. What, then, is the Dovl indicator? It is 1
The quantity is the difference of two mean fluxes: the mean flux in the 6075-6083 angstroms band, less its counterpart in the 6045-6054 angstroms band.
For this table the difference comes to -0.4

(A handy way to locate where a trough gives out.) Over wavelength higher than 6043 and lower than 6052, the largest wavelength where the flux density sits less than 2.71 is 6050.31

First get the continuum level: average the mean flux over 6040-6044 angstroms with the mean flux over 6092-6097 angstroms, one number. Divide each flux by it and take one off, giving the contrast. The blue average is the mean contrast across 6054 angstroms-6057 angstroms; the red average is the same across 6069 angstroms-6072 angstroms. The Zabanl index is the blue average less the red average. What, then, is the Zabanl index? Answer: 0.20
